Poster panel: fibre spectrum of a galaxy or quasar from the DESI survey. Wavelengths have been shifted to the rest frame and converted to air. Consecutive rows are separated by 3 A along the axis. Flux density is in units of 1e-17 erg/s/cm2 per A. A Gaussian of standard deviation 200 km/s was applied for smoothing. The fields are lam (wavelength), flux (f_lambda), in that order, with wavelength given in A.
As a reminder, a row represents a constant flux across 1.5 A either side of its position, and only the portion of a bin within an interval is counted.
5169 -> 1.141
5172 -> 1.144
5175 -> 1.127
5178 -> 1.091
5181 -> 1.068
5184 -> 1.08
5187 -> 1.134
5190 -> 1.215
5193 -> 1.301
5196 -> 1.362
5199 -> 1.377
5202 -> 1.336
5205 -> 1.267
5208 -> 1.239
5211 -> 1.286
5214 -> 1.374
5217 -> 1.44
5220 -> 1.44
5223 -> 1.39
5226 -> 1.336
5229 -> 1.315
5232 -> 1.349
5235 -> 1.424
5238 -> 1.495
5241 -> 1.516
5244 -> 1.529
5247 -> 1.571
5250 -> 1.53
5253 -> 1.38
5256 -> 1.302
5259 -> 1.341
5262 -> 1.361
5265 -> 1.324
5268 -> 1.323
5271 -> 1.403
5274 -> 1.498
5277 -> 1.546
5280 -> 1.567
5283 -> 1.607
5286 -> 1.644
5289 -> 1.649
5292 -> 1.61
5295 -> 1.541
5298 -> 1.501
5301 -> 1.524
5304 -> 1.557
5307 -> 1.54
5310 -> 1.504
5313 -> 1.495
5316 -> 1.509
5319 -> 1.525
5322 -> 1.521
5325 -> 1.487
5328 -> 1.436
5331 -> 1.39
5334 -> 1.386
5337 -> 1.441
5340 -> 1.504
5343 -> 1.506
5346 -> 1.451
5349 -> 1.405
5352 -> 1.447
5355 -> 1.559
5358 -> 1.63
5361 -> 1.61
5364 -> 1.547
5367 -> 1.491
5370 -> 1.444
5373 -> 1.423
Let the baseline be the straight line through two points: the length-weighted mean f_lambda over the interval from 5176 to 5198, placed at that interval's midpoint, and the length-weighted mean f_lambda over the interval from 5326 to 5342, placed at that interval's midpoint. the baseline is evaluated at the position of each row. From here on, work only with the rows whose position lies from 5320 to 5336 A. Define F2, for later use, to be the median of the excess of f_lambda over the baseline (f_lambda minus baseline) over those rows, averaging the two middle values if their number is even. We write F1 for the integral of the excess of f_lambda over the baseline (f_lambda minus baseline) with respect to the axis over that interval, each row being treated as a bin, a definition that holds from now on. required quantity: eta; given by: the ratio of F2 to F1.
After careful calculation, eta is 0.03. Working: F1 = 0.3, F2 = 0.011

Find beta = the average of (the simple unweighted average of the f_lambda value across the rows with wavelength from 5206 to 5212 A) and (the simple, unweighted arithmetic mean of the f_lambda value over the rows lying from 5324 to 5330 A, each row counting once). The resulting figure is 1.36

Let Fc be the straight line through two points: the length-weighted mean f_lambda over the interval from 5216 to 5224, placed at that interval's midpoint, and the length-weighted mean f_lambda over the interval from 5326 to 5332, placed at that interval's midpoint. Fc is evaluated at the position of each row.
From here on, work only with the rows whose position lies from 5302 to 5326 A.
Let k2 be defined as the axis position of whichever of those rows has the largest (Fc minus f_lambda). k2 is 5325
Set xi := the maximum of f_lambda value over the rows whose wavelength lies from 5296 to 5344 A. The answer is 1.557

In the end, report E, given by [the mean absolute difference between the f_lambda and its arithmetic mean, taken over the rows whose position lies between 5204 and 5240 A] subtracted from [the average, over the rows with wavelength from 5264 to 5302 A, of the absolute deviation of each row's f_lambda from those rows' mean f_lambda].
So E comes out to 0.02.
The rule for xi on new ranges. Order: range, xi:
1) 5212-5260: 1.571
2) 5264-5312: 1.649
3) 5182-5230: 1.44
